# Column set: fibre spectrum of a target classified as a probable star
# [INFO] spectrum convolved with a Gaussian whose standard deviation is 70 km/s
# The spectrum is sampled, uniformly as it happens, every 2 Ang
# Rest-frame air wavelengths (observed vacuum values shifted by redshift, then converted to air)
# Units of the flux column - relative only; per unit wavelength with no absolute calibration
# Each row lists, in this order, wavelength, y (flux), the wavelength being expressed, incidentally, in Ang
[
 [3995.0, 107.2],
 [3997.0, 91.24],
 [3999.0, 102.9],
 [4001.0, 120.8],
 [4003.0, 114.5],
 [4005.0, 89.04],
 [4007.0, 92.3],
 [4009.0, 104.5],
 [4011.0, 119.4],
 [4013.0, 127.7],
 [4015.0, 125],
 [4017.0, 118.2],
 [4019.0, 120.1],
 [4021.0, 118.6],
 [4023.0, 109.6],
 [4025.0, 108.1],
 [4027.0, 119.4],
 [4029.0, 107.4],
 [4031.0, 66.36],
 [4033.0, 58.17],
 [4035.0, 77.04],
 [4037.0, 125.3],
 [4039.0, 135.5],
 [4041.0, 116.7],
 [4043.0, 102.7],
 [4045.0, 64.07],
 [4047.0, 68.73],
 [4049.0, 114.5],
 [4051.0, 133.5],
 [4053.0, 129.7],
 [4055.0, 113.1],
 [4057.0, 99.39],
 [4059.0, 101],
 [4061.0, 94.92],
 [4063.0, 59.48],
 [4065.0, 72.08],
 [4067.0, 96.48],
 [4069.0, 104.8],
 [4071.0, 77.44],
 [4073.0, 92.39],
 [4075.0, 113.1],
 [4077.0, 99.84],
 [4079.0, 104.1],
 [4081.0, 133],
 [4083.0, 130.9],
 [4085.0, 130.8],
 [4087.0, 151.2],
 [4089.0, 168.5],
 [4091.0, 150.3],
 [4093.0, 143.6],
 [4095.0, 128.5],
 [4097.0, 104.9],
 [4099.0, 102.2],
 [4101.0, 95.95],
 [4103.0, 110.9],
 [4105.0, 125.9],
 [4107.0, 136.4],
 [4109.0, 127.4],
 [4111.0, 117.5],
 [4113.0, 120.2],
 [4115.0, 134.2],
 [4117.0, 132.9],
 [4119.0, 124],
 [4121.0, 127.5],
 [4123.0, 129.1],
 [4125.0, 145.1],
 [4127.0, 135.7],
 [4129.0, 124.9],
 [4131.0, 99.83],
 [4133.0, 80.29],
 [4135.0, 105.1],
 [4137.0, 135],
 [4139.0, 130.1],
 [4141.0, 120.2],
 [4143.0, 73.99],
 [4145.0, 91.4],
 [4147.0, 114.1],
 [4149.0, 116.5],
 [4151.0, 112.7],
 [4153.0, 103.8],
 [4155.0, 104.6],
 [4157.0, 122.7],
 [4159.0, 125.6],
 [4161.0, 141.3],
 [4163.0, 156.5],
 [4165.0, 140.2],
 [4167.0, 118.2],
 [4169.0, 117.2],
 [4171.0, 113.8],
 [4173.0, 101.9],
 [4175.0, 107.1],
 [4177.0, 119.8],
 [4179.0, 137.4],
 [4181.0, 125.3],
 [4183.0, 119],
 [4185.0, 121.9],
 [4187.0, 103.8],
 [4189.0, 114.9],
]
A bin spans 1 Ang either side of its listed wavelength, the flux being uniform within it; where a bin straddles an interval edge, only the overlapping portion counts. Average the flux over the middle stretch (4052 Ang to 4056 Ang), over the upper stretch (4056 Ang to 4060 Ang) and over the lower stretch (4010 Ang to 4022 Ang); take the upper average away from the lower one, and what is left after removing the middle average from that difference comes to -100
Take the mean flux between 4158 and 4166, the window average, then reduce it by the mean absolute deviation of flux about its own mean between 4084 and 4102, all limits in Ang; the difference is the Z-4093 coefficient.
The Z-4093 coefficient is 121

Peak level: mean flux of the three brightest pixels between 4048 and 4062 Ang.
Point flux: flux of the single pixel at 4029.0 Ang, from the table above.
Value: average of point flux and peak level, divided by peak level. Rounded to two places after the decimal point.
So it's 0.93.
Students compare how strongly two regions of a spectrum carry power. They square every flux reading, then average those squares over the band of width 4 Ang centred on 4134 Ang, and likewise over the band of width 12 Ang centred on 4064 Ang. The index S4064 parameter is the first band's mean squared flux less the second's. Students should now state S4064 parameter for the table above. 707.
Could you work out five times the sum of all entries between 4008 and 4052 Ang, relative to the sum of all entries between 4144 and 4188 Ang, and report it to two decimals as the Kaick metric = 4.48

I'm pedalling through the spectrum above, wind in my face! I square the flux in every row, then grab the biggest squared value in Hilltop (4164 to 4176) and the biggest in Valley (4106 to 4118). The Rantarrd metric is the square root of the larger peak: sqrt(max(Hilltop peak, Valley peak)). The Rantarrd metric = 140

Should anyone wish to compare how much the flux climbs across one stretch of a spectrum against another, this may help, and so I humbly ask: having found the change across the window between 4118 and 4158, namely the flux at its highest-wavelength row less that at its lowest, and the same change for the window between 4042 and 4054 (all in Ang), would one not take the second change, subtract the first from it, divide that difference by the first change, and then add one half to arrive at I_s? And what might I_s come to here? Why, -21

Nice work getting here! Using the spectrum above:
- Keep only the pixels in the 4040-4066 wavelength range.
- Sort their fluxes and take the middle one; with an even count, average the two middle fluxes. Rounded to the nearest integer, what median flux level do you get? 101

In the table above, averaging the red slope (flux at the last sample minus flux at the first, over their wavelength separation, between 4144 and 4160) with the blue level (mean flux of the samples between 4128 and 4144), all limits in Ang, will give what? 55.6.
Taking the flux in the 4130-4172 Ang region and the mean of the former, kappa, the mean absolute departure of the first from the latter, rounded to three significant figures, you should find 14.7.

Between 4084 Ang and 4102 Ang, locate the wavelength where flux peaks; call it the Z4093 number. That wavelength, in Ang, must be 4089.0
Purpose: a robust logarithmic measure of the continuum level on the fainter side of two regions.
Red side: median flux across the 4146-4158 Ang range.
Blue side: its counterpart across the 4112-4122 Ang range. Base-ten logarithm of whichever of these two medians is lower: 2.05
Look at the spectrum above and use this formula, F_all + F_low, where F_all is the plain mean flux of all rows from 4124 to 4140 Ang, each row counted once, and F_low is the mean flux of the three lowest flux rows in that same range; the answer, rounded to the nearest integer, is 215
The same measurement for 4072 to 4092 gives 226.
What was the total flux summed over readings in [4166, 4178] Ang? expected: 678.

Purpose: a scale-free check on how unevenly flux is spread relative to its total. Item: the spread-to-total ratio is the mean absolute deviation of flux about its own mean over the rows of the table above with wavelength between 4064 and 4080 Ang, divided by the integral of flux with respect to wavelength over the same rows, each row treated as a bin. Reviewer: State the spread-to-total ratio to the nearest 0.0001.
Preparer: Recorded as 0.0071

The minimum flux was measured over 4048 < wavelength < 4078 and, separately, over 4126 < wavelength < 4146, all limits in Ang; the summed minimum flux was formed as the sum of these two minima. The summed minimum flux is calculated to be 133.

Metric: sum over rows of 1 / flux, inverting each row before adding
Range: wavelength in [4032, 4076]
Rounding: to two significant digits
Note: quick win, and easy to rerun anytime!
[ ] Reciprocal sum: 0.24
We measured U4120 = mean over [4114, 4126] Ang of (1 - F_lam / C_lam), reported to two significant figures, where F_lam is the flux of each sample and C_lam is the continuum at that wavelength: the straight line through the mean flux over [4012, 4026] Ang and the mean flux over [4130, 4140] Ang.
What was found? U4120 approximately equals -0.19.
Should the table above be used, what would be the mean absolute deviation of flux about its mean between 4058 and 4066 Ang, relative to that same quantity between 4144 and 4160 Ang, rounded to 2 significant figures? 1.9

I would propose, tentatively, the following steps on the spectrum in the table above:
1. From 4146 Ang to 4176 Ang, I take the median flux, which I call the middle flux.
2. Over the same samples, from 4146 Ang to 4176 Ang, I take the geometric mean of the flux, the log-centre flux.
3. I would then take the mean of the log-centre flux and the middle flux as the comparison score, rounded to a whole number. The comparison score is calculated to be 118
